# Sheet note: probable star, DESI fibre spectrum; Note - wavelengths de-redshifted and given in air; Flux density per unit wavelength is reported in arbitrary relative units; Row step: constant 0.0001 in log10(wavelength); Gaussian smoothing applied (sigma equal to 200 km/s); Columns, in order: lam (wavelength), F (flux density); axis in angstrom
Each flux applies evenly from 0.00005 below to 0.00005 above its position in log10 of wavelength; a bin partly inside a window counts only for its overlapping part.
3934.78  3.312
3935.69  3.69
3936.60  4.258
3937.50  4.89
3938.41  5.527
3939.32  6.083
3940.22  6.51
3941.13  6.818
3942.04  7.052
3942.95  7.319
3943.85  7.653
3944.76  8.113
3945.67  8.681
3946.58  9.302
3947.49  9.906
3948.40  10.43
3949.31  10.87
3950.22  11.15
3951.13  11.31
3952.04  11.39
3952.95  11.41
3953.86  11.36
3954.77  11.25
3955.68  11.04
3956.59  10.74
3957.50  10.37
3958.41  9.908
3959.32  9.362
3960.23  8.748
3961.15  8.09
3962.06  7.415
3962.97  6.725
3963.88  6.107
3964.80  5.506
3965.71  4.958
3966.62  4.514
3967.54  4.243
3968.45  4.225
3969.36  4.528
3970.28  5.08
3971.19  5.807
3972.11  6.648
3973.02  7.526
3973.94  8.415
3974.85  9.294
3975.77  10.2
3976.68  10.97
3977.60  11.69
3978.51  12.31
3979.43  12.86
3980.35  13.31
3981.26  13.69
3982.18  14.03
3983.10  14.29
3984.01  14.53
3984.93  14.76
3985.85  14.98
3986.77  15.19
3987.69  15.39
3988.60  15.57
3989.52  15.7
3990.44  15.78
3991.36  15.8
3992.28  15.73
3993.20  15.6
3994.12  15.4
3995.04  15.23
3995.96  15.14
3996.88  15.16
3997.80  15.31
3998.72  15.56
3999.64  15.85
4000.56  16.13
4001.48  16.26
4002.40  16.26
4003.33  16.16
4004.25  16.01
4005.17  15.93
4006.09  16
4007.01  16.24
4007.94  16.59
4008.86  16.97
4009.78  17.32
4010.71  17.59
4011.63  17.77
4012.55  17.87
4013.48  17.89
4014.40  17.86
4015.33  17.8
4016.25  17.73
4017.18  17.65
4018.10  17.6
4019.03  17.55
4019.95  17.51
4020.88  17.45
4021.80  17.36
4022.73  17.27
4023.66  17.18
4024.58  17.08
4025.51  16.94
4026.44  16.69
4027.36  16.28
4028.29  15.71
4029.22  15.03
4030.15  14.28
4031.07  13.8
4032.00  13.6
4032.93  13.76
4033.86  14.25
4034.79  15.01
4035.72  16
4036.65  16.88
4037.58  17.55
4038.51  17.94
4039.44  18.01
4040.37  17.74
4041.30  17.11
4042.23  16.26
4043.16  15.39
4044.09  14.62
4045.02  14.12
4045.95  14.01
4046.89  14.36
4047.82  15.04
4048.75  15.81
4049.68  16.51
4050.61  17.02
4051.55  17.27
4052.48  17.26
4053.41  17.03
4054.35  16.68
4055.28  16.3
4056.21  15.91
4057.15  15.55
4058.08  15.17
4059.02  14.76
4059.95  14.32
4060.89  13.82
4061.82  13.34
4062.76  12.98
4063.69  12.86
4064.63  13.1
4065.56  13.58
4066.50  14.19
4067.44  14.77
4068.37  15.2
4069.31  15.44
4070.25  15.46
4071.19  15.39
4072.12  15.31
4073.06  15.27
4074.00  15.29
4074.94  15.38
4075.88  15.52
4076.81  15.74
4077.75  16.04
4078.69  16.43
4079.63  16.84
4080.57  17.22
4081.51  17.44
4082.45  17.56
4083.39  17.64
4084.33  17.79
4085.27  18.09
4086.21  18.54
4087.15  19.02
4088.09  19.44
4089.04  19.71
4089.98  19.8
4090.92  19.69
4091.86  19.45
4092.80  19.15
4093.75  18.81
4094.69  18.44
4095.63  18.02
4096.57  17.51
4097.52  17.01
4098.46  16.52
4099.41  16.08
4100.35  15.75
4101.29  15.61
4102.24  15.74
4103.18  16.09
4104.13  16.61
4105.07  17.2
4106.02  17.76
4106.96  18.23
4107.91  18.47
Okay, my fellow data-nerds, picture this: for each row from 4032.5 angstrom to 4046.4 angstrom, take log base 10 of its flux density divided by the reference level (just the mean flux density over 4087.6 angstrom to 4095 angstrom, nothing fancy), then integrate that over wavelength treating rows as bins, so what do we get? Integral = -1.20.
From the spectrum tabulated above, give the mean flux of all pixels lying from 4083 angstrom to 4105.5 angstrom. 17.8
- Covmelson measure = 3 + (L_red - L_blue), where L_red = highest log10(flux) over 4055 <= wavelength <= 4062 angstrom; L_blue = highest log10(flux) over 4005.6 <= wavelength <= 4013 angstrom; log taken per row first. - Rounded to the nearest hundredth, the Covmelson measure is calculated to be 2.96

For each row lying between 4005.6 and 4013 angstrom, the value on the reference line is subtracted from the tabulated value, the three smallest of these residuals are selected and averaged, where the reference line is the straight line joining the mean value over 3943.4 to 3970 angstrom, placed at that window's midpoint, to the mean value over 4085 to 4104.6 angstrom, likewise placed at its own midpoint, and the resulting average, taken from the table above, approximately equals 4.3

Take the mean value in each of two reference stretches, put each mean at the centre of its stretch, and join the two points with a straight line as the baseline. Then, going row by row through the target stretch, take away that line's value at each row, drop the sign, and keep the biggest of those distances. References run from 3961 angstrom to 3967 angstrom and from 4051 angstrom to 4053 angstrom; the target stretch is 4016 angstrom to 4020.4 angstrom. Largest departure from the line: 5.0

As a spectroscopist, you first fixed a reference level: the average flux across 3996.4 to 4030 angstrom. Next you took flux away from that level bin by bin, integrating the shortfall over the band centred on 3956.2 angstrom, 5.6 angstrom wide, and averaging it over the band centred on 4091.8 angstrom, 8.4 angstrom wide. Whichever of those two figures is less -2.4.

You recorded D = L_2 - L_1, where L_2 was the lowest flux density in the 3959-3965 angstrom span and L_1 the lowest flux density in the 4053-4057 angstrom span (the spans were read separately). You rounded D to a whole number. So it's -10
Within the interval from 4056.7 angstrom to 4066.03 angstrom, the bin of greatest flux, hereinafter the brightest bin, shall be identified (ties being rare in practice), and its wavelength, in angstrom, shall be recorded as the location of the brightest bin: 4057.15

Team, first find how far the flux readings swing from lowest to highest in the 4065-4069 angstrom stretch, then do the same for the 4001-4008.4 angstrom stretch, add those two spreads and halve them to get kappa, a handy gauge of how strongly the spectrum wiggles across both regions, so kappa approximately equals 1.1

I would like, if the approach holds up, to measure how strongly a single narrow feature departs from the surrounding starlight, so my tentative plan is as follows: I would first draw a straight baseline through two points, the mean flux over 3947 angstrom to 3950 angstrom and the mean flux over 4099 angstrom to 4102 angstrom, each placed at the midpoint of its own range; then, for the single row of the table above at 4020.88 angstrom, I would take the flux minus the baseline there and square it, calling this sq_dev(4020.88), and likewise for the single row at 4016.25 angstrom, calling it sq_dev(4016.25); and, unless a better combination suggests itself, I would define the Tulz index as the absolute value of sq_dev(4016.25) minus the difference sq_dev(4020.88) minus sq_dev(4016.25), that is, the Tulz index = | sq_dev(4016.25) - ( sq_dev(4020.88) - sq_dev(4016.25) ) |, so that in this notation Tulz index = 28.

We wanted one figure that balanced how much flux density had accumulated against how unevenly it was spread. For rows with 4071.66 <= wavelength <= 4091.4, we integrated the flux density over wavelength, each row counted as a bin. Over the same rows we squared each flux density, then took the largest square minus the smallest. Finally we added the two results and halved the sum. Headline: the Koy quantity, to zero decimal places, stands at 250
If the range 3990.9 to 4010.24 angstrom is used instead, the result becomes 190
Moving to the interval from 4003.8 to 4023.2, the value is 200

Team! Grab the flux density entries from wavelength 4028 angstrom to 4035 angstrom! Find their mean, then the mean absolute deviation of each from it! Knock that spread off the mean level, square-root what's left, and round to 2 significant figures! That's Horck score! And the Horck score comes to 3.7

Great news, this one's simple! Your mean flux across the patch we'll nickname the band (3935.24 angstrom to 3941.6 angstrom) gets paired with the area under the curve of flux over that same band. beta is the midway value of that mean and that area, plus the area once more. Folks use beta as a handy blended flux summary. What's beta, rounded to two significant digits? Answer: 54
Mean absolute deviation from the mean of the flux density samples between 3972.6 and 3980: 1.5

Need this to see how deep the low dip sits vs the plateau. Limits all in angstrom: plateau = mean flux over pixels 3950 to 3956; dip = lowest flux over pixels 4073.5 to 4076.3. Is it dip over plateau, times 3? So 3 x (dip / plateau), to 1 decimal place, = 4.1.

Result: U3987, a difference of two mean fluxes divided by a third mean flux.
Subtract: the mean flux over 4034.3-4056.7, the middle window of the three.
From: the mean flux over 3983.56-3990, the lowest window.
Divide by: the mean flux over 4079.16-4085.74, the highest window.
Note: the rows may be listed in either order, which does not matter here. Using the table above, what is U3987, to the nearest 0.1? -0.1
